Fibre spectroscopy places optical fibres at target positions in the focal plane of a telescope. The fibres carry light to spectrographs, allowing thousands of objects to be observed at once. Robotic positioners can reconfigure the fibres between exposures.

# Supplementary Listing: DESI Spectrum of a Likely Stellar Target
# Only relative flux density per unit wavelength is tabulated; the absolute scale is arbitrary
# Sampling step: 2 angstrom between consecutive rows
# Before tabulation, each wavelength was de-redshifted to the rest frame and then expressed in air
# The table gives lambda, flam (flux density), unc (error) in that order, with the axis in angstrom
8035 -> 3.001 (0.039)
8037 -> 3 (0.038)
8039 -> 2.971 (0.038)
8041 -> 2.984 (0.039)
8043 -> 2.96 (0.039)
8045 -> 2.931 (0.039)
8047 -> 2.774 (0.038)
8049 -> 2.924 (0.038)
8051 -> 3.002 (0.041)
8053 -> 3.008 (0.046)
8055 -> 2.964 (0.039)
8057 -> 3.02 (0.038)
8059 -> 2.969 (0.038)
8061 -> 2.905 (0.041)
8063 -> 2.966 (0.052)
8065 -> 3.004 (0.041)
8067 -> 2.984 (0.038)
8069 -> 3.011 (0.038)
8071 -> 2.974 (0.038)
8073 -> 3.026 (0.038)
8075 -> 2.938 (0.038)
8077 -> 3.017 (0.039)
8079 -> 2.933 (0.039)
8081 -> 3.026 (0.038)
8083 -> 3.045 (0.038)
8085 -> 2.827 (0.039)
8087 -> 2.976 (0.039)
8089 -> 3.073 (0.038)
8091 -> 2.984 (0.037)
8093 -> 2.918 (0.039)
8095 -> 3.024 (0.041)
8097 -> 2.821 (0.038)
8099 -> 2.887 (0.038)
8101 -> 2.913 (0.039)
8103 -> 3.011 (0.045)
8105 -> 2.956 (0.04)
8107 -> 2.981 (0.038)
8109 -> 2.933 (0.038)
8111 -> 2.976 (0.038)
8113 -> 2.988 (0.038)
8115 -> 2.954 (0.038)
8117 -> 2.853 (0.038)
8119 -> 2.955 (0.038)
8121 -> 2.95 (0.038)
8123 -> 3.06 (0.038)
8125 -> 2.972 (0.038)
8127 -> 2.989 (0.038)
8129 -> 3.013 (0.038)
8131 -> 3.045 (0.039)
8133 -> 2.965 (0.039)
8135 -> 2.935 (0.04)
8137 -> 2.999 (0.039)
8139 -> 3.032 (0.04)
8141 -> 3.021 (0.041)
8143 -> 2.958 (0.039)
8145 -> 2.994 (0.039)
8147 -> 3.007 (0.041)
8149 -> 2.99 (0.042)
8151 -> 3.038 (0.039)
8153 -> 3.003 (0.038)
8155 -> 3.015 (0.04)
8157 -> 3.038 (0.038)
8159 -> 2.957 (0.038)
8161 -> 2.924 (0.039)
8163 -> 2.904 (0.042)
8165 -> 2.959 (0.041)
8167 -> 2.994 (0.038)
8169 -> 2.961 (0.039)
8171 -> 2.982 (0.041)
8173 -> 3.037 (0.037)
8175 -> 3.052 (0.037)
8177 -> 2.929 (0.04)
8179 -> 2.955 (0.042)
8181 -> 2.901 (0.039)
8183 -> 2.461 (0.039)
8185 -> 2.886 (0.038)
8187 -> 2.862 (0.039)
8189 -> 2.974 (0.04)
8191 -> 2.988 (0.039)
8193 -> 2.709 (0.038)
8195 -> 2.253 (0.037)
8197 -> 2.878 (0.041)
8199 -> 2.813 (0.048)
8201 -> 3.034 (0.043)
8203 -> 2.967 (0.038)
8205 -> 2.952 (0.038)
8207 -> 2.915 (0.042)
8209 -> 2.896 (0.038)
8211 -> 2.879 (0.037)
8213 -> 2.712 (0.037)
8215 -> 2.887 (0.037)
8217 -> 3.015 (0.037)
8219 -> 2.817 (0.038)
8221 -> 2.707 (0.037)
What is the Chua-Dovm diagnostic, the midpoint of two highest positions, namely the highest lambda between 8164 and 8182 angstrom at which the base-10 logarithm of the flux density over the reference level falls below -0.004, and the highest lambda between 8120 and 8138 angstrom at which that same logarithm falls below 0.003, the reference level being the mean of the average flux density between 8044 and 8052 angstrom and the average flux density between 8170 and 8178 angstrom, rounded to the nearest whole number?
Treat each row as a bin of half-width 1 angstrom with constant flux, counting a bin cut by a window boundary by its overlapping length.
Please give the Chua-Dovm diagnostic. 8158 angstrom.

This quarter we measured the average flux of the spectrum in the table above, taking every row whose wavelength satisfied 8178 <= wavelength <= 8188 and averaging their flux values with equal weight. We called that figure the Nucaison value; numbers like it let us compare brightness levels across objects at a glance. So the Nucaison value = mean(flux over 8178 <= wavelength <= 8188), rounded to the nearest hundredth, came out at 2.81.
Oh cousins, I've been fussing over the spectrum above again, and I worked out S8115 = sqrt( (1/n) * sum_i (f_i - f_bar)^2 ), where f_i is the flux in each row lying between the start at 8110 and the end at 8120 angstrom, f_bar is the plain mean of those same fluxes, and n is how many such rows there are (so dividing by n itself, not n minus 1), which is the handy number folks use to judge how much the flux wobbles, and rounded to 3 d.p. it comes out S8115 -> 0.048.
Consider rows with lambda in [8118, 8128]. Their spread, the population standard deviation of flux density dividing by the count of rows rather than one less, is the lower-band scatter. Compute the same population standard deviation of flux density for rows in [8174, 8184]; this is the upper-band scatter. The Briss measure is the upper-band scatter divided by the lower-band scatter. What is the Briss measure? 5.16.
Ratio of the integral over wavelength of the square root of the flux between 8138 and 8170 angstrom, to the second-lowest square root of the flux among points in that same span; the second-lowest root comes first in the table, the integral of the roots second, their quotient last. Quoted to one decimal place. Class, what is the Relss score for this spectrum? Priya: 32.3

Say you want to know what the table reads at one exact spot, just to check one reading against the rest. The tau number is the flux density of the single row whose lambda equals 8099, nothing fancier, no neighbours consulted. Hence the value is 2.887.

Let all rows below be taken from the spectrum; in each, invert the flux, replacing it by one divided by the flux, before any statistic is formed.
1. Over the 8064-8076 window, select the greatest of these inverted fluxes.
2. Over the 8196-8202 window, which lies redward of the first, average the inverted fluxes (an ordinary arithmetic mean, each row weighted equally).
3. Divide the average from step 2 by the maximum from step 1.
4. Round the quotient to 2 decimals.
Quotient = 1.01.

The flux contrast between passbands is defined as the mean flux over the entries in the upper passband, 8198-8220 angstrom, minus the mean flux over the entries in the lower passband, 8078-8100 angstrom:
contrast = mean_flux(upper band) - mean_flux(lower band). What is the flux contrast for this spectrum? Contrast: -0.057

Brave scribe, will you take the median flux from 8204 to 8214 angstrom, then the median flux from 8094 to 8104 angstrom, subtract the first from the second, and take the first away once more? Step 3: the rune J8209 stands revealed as -2.88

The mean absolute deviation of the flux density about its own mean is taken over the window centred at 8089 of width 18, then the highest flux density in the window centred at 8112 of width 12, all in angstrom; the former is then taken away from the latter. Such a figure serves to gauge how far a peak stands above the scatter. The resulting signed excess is 2.91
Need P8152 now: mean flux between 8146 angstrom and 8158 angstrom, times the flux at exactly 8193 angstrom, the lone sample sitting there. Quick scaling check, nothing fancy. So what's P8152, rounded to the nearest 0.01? 8.17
